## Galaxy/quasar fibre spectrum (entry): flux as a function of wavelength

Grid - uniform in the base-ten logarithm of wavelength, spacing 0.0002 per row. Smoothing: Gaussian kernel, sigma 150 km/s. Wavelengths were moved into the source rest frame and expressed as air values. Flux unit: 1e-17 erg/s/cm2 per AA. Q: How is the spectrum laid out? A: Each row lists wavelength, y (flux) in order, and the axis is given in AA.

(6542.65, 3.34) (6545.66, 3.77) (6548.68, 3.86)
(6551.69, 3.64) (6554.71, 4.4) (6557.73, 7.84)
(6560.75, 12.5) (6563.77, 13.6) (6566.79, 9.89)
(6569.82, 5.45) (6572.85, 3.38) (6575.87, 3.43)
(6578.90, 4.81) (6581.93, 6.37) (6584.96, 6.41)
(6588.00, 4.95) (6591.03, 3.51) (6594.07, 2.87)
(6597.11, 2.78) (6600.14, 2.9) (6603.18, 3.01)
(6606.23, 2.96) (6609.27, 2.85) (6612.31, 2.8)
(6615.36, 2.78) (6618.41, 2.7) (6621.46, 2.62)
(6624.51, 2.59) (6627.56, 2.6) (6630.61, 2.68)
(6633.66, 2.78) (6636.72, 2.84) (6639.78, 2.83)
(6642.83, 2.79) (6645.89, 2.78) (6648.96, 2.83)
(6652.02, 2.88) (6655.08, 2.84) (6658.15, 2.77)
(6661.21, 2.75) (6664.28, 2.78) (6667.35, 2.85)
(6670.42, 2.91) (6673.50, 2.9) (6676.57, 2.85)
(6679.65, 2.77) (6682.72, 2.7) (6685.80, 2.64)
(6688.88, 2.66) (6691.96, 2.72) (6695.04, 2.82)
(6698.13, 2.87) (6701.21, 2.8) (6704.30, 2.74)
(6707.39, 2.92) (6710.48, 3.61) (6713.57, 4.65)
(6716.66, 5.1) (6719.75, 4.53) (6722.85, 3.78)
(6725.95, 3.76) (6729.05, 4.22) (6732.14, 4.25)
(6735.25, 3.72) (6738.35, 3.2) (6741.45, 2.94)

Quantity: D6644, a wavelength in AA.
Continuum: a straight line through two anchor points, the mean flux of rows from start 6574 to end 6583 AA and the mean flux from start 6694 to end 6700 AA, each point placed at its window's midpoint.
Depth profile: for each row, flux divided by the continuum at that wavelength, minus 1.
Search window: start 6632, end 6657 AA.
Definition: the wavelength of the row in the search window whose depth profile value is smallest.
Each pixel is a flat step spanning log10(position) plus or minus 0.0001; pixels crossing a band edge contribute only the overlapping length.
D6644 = 6633.66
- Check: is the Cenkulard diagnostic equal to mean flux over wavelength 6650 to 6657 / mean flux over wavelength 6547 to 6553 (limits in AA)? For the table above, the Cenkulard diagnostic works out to 0.76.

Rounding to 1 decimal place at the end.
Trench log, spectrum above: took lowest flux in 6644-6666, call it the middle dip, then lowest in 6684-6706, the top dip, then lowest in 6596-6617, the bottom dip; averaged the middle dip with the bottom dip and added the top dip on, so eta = 5.4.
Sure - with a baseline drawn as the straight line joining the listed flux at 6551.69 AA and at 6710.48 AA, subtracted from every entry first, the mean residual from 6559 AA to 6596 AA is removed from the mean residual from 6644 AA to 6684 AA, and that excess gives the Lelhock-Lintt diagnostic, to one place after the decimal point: -3.6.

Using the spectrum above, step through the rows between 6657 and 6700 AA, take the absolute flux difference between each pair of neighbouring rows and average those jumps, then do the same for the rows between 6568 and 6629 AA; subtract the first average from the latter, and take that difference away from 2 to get 1.6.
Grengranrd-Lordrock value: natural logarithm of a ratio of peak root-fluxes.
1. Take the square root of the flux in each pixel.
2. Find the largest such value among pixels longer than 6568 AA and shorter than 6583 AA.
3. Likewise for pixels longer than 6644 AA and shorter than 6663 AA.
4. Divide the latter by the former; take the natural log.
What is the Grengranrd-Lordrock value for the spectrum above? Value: -0.4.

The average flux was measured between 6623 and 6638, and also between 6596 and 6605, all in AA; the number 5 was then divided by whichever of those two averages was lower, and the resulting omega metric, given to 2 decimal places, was 1.85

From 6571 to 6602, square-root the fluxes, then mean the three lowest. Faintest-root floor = 1.69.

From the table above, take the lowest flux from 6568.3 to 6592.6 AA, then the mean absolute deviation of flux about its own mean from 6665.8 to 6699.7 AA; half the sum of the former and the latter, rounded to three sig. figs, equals 1.73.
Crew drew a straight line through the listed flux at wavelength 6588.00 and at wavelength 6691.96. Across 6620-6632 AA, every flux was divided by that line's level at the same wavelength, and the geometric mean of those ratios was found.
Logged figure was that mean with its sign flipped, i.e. -0.63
